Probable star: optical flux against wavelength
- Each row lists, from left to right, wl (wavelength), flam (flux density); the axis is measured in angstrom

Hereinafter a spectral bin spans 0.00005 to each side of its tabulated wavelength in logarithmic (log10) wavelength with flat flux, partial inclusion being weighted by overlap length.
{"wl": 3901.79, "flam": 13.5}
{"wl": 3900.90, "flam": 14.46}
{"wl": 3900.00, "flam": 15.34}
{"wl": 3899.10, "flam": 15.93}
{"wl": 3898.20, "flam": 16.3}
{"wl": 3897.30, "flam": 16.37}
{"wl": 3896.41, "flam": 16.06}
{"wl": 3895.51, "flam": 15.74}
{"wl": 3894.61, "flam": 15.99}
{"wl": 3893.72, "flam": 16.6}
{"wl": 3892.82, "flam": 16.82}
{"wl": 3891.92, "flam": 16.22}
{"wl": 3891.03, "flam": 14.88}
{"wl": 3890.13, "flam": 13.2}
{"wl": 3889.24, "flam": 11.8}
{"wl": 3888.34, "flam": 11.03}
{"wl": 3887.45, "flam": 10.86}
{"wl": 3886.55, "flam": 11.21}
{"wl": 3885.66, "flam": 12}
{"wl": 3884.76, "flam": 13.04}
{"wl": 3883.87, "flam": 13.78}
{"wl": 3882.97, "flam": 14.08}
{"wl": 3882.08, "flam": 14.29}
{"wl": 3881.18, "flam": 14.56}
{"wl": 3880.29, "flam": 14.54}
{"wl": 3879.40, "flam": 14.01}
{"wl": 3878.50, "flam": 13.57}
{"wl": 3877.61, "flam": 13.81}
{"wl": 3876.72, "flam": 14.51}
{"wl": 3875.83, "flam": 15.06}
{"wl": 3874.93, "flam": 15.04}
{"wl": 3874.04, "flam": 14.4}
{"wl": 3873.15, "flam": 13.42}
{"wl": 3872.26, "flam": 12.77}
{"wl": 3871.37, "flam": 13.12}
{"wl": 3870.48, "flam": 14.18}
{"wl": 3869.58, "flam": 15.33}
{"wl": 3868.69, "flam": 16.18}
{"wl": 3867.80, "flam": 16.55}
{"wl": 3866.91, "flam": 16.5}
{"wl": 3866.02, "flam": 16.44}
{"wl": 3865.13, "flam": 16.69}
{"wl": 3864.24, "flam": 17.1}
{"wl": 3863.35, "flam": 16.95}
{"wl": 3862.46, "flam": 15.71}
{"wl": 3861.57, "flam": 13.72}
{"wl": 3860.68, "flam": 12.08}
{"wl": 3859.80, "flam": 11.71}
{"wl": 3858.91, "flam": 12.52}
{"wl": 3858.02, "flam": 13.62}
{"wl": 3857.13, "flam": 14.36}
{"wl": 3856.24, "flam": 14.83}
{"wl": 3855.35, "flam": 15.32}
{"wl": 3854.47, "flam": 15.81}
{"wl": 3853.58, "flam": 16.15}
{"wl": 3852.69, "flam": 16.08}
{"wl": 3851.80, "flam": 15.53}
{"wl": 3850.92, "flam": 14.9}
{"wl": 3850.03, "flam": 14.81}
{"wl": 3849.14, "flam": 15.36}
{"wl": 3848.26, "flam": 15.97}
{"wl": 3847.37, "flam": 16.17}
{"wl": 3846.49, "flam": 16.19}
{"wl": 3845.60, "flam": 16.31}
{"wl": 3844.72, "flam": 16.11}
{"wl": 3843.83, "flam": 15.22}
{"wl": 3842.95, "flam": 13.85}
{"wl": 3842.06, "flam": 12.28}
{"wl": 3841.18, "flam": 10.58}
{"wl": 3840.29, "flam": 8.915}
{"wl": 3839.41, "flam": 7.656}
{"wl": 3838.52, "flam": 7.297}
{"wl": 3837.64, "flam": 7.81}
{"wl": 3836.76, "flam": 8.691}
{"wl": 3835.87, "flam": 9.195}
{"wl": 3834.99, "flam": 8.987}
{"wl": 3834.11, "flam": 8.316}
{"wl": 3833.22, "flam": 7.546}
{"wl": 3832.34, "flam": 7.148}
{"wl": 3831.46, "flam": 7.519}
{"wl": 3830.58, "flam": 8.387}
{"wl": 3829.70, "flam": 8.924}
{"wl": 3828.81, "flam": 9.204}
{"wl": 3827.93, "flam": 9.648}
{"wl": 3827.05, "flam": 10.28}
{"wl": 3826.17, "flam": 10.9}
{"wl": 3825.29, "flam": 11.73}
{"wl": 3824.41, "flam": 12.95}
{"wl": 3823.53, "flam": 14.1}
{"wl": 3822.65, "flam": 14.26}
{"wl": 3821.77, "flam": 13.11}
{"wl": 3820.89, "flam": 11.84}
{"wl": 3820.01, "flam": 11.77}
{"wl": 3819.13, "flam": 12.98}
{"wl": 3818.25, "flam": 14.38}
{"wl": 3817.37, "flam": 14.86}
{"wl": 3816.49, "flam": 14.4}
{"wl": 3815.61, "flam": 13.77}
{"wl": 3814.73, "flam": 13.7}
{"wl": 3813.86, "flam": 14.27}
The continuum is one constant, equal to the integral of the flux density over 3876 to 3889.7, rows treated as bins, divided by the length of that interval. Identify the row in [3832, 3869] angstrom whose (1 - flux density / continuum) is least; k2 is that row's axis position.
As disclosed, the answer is 3864.24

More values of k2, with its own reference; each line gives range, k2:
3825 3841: 3825.29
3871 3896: 3892.82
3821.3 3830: 3822.65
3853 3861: 3853.58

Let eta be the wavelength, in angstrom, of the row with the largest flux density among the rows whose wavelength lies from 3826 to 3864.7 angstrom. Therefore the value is 3864.24 angstrom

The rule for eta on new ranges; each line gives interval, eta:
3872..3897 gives 3892.82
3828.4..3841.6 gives 3841.18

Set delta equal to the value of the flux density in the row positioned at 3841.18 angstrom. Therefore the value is 10.58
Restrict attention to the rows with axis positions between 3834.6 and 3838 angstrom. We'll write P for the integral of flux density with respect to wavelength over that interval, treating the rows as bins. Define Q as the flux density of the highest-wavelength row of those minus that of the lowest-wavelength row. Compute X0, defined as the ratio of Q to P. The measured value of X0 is -0.04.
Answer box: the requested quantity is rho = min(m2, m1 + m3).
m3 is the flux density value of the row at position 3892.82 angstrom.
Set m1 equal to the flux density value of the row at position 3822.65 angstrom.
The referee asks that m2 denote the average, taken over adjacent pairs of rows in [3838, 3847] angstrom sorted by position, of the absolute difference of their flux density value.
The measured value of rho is 1.01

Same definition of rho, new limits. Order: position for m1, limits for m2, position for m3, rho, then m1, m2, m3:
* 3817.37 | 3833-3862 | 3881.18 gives 0.68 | 14.86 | 0.68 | 14.56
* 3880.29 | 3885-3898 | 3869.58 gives 0.68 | 14.54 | 0.68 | 15.33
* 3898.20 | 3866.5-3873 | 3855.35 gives 0.64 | 16.3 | 0.64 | 15.32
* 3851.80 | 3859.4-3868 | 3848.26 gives 0.68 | 15.53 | 0.68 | 15.97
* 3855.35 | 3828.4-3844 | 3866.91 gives 0.82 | 15.32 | 0.82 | 16.5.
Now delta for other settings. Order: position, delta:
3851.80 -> 15.53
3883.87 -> 13.78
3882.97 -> 14.08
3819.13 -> 12.98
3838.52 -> 7.297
